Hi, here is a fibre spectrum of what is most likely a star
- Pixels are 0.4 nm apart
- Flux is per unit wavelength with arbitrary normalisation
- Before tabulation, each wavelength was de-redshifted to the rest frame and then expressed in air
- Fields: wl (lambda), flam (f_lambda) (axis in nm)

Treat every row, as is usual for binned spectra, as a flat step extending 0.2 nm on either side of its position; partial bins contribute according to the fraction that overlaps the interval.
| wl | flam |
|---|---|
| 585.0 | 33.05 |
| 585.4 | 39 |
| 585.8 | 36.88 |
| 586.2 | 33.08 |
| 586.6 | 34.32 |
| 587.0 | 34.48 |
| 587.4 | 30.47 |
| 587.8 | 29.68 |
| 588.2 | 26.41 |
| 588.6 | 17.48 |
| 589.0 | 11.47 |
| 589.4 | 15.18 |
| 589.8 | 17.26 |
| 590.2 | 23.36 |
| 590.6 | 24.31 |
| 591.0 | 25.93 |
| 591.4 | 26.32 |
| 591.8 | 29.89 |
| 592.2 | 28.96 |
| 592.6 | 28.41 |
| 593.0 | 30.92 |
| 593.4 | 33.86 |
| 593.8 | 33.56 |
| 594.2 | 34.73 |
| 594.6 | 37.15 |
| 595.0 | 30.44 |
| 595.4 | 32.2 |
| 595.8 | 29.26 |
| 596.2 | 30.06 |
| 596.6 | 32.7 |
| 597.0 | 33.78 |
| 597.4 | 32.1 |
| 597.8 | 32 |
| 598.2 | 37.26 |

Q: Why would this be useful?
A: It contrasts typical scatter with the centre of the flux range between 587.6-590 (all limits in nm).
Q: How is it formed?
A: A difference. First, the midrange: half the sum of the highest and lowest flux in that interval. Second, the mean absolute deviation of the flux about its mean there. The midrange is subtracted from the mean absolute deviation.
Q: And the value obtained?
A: -14.9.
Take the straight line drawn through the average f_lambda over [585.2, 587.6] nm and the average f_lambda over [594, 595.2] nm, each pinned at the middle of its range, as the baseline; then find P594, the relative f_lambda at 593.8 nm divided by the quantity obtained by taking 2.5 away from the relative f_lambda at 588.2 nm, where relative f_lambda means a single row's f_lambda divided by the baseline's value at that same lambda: -0.566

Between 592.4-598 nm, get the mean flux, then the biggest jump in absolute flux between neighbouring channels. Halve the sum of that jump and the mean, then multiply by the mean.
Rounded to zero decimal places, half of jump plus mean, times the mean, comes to 627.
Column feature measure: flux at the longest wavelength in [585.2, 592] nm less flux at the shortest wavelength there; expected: -9.1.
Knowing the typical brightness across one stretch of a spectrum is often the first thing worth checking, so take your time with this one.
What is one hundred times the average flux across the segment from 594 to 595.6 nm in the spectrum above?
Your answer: 3363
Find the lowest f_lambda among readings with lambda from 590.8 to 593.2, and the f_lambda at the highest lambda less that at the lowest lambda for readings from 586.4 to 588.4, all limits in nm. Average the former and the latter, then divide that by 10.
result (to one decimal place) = 0.9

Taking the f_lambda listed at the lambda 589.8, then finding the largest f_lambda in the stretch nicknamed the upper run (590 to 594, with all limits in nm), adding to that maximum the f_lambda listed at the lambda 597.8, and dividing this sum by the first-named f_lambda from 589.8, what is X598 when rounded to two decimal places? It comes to 3.82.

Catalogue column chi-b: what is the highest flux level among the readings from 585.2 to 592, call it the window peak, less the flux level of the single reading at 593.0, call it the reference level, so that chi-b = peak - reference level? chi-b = 8.1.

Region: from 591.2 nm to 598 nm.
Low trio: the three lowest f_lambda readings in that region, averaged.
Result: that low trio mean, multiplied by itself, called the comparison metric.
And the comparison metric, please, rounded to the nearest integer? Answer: 778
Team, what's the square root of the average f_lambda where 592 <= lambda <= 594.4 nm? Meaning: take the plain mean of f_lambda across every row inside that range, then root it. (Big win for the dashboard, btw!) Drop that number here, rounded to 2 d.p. 5.63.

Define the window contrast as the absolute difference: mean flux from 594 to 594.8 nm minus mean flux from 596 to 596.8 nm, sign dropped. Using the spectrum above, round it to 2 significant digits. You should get 4.6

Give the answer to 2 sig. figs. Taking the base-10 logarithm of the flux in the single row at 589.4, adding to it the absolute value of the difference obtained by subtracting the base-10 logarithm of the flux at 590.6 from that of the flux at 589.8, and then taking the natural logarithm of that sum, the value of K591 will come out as 0.29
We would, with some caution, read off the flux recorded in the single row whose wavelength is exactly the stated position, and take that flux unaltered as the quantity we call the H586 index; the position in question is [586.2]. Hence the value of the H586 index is 33.08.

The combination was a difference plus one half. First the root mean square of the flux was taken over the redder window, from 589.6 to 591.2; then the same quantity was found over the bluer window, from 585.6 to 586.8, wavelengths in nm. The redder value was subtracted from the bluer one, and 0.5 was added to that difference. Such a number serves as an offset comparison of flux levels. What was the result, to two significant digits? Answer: 12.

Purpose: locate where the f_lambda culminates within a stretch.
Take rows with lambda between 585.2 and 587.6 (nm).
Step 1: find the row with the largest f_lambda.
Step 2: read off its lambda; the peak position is 585.4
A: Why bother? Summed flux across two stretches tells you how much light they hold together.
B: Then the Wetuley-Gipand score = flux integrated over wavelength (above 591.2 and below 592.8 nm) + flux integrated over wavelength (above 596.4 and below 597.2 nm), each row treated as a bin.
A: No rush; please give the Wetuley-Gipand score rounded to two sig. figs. 72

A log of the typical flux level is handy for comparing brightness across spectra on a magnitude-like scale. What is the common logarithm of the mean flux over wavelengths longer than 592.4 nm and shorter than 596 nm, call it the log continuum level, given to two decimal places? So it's 1.51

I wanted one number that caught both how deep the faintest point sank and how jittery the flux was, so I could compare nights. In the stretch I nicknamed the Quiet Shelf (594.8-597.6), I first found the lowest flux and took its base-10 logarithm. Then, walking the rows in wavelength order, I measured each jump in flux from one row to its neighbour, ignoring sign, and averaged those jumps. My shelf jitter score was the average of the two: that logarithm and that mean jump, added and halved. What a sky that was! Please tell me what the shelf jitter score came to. 1.64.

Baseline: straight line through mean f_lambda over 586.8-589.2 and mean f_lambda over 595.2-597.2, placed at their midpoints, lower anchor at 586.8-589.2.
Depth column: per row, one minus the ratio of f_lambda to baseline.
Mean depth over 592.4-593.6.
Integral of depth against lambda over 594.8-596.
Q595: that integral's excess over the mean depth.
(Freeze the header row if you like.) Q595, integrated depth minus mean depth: 0.1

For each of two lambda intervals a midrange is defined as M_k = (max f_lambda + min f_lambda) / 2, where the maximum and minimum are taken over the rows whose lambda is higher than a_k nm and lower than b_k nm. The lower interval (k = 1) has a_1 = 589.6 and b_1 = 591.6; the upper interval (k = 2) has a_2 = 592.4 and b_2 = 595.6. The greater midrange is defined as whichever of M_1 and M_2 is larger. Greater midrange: 33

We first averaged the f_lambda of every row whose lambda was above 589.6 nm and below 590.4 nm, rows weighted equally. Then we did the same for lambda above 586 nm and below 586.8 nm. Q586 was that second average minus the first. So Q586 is 13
